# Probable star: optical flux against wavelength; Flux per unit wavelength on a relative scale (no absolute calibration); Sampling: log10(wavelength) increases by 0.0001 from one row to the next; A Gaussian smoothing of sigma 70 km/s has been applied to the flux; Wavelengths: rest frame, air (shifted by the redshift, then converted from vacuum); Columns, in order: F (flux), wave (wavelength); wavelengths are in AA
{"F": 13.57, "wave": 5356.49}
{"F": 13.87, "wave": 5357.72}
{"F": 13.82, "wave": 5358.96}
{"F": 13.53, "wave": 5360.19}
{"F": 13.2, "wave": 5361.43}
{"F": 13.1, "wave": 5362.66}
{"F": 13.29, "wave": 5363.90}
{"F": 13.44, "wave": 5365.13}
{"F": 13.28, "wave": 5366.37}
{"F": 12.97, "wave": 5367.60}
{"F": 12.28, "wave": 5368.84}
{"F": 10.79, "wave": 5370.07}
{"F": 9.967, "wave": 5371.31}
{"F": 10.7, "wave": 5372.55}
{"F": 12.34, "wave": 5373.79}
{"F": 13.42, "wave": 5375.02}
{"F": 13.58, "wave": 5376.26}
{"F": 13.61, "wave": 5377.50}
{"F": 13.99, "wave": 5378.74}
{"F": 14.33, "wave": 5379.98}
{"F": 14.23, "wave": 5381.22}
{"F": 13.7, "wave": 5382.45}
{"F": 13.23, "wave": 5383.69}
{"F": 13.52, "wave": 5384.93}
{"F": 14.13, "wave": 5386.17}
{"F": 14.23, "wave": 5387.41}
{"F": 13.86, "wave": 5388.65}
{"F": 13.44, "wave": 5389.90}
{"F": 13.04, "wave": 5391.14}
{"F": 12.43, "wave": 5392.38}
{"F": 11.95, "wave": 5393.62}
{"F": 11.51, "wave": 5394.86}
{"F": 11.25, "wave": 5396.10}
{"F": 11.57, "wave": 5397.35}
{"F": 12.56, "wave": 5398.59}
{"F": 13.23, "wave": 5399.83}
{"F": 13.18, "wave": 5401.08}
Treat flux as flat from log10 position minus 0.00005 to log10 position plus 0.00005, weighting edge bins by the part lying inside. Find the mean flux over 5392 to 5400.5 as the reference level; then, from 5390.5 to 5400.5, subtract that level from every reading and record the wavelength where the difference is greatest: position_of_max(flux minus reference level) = 5399.83 AA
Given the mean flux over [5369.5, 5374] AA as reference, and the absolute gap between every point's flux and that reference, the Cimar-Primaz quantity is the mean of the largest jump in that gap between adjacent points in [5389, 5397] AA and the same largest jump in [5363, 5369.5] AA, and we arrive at 0.65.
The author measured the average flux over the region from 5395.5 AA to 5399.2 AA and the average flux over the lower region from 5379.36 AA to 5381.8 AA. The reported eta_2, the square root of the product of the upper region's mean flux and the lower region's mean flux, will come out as 13.0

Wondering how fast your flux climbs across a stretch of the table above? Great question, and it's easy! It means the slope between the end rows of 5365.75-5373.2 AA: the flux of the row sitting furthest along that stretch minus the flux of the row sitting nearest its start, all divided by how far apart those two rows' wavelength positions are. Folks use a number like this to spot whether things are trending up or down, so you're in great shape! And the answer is -0.42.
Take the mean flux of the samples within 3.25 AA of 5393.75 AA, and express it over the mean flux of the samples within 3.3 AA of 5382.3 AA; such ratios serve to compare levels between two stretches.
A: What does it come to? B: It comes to 0.87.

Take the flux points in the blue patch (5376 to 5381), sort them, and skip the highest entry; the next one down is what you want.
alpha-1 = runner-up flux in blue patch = 13.99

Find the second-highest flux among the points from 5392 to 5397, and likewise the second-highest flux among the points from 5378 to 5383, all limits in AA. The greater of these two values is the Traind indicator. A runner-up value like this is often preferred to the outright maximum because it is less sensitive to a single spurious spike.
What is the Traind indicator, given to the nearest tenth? 14.2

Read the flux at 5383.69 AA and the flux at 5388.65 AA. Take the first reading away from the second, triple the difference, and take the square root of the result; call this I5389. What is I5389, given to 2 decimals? 1.37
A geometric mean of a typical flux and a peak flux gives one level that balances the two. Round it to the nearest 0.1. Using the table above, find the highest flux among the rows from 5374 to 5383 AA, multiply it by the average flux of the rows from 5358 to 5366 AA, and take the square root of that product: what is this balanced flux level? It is 13.9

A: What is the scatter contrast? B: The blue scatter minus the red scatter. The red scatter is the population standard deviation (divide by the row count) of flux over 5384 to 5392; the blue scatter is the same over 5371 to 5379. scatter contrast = 1.1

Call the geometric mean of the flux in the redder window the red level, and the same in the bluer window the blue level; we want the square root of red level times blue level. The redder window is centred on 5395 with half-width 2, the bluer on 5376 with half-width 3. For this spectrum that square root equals 12.4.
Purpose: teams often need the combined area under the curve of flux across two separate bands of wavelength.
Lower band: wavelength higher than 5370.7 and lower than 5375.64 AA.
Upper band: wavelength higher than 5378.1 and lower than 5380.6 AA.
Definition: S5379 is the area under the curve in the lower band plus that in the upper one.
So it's 93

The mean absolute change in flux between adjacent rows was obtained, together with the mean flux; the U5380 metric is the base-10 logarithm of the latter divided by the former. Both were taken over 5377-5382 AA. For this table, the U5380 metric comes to 1.71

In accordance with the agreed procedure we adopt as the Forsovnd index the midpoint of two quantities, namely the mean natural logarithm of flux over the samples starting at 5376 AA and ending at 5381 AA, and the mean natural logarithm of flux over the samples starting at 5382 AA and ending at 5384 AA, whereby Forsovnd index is 2.615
